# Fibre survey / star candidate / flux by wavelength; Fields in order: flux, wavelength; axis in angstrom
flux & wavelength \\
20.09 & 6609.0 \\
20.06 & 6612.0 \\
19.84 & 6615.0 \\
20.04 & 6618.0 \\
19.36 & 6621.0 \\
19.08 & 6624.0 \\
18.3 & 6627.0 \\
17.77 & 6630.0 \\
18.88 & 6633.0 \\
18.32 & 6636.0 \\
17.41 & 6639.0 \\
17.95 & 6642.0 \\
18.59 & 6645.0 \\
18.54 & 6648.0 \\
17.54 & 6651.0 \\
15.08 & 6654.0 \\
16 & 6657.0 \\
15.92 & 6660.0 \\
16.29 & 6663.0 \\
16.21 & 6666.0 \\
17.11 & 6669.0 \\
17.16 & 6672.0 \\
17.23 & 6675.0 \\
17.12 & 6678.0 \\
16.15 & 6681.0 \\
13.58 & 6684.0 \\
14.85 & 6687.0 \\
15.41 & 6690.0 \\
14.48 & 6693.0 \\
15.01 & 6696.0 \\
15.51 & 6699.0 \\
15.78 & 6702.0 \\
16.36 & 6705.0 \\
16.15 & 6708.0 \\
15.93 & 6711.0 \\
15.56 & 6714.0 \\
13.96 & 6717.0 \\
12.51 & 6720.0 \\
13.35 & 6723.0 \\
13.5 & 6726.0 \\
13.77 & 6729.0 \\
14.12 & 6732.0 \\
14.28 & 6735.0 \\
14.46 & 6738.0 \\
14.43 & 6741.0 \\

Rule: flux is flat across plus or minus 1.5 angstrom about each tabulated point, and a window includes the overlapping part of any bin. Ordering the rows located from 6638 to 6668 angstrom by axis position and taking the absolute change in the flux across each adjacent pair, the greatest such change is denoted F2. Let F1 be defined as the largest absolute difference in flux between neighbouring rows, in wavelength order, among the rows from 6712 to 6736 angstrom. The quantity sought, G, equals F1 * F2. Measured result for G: 3.9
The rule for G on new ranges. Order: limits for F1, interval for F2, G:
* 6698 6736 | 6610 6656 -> 3.9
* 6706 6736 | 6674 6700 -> 4.1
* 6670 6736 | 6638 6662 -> 6.3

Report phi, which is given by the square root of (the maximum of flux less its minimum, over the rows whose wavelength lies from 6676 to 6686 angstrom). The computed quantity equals 1.9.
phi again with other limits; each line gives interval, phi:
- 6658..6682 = 1.1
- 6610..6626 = 1.0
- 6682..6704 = 1.5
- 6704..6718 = 1.5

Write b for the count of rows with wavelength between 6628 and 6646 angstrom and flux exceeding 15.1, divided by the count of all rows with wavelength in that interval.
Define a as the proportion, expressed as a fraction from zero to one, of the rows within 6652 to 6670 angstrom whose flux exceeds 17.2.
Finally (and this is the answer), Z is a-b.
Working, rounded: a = 0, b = 1.00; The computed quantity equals -1.0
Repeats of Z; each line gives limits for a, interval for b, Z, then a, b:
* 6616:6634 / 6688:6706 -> 0.3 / 1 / 0.67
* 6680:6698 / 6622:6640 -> -1.0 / 0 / 1.00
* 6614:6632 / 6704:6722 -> 0.3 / 1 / 0.67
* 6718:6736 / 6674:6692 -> -0.7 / 0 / 0.67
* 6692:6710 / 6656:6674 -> -1.0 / 0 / 1.00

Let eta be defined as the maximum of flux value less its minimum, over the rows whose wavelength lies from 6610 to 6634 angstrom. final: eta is 2.3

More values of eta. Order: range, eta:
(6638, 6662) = 3.5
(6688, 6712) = 1.9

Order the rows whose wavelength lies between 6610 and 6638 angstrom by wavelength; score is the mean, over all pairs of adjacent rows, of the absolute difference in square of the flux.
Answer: 21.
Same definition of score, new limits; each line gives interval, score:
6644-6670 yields 24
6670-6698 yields 26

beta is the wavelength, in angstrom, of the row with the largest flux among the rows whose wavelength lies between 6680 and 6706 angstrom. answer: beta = 6705.0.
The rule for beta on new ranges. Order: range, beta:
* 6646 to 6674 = 6648.0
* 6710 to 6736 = 6711.0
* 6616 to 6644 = 6618.0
